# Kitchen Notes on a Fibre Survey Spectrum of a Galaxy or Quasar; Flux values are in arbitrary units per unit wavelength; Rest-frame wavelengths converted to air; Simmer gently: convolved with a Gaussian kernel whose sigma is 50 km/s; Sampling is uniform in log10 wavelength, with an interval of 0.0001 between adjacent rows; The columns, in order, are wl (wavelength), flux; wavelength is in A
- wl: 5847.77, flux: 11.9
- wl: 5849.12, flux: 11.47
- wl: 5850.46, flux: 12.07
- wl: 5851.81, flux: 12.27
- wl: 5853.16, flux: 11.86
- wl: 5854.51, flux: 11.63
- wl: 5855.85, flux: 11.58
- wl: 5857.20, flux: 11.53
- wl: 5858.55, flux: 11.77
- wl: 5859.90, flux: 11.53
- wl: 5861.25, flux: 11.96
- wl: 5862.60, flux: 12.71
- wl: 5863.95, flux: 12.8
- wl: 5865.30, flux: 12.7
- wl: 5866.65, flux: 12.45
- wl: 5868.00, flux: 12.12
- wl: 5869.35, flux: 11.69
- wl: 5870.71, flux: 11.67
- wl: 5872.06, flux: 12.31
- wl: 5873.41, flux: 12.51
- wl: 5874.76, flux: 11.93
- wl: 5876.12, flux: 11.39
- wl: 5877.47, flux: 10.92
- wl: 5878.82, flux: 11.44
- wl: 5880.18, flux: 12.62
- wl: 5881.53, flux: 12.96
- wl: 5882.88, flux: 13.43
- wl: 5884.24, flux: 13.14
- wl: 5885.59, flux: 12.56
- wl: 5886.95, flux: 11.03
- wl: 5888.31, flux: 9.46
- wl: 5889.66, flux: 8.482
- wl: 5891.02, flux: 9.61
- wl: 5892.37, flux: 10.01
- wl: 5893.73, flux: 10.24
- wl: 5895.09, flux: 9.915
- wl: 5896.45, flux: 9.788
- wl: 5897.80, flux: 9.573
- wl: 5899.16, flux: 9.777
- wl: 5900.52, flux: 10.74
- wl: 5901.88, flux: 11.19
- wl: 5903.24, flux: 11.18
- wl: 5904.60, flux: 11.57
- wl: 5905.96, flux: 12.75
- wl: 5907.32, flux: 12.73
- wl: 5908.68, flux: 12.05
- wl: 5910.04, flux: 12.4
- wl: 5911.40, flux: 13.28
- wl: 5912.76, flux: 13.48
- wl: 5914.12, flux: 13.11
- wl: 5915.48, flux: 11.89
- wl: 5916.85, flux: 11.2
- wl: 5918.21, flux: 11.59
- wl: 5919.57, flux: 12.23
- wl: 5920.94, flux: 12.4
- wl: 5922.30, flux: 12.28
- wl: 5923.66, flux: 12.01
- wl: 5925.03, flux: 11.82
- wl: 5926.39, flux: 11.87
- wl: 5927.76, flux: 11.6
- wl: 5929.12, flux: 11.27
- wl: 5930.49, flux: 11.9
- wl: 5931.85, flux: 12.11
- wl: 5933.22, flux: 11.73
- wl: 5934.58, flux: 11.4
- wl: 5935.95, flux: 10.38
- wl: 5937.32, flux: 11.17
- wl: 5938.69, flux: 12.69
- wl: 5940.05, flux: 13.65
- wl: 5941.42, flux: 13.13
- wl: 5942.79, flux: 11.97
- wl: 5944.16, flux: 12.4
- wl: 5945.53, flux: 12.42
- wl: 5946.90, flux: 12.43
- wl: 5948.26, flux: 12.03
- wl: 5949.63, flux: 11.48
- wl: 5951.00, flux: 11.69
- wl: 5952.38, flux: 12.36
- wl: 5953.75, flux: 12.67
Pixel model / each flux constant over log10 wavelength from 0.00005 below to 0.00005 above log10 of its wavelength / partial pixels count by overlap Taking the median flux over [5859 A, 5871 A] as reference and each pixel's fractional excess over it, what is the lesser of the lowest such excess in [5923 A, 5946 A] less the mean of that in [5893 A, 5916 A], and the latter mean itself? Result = -0.093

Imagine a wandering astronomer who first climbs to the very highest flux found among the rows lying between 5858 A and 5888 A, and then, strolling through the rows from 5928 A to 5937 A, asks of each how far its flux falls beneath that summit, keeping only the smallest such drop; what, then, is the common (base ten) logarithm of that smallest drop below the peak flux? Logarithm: 0.12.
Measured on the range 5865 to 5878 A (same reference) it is -0.14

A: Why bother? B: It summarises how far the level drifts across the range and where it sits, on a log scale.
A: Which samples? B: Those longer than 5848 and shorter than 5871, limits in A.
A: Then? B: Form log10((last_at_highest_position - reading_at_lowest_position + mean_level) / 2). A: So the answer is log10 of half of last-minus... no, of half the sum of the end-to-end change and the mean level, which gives 0.785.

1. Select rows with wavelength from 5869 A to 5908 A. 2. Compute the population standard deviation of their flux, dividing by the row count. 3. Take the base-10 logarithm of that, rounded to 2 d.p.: 0.11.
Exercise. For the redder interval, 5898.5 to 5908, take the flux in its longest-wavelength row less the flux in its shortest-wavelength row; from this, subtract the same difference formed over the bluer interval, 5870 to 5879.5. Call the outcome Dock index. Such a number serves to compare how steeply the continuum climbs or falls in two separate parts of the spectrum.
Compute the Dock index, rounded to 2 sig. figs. 3.2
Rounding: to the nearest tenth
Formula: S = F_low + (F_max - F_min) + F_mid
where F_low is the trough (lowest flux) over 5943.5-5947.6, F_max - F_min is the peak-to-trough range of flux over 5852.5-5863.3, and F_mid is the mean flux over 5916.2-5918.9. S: 25.0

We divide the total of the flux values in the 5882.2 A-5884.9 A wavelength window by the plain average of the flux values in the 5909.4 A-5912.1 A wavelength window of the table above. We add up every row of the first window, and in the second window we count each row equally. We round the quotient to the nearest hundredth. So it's 2.07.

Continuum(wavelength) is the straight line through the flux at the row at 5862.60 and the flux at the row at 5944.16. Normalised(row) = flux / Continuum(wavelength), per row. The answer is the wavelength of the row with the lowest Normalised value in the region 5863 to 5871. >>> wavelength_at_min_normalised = 5870.71 A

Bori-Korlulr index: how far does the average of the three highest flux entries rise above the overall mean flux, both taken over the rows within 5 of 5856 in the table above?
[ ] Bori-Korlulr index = 0.2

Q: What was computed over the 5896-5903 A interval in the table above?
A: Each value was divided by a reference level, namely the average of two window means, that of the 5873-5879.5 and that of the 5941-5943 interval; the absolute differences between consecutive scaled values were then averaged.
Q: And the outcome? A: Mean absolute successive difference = 0.038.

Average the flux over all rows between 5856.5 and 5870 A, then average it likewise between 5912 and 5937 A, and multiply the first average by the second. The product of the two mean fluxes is 144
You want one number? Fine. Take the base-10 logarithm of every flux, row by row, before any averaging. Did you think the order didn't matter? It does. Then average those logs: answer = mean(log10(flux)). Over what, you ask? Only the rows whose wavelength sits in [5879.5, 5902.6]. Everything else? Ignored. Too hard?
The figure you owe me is 1.03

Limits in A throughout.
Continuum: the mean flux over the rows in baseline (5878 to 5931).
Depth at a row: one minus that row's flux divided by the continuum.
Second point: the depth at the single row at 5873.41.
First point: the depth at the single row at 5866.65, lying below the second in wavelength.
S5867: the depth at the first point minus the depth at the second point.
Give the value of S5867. 0.01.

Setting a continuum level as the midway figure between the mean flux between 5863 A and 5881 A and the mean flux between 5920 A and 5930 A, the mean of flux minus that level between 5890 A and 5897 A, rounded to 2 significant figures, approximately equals -2.1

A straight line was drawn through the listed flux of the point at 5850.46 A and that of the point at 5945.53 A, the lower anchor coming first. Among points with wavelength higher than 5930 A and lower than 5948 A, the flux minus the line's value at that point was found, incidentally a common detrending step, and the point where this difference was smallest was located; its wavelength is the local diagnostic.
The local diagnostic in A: 5935.95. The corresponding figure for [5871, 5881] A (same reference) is 5877.47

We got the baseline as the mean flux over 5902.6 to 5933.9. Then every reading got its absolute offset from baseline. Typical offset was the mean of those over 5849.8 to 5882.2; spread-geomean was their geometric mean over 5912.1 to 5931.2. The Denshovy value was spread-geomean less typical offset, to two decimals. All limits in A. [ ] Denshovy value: -0.10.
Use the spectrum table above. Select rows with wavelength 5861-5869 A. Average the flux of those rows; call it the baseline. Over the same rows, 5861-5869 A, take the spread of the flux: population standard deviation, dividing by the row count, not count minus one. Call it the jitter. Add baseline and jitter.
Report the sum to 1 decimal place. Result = 12.8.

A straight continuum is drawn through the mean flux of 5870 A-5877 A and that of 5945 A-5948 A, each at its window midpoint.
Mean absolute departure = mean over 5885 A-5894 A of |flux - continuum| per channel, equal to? 2.0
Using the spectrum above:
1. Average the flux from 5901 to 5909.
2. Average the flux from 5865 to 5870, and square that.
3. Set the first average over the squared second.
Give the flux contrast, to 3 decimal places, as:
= 0.080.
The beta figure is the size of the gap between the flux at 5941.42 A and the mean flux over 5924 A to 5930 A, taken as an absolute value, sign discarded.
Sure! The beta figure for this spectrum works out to 1.5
